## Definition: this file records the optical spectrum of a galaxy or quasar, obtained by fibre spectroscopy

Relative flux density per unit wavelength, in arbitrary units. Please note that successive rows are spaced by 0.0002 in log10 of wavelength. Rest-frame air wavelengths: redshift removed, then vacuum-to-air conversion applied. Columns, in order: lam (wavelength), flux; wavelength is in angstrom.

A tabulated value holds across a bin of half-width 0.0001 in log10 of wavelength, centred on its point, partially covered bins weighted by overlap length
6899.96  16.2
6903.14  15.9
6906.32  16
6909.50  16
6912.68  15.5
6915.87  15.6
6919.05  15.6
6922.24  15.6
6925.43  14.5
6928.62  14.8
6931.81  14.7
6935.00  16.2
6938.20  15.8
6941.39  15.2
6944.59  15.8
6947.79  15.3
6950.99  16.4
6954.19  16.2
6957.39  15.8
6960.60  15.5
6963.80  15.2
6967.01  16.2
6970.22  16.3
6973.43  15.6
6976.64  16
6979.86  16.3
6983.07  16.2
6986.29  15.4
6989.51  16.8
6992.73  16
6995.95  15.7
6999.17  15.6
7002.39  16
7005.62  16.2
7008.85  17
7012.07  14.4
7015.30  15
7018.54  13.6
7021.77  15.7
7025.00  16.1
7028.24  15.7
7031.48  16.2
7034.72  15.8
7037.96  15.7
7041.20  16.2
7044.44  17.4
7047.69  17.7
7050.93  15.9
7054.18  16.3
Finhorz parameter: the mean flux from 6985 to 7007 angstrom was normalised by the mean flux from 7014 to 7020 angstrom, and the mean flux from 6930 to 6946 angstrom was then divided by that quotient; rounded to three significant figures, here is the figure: 13.9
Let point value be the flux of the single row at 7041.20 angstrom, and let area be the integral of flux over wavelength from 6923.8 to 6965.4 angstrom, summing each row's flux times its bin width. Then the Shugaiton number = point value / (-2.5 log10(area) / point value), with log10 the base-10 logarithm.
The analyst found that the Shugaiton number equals -37.4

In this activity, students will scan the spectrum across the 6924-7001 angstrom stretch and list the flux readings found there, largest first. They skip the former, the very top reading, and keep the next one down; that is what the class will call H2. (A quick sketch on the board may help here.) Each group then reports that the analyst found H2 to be 16.4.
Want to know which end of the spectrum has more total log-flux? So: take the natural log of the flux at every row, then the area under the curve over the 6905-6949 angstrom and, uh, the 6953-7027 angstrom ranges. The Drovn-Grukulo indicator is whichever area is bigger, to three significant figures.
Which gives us 204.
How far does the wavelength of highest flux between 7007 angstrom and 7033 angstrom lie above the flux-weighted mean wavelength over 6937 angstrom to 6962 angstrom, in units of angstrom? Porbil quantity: 59.4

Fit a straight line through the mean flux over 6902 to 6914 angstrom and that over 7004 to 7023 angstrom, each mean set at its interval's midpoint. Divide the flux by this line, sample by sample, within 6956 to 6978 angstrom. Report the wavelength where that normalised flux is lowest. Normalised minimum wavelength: 6963.80 angstrom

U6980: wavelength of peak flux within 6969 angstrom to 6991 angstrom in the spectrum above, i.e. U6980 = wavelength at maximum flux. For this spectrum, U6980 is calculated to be 6989.51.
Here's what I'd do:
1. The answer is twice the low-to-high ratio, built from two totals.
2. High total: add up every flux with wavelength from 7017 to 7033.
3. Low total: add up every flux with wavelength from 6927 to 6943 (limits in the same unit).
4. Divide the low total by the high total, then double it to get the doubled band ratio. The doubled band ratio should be 1.98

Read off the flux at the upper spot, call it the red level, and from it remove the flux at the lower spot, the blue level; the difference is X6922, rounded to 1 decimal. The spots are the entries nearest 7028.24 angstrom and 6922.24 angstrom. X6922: 0.1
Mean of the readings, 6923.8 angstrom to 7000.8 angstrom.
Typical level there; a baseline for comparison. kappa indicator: 15.7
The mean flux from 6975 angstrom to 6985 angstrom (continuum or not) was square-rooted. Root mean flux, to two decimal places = 4.02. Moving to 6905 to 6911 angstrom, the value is 4.00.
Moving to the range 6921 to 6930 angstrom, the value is 3.87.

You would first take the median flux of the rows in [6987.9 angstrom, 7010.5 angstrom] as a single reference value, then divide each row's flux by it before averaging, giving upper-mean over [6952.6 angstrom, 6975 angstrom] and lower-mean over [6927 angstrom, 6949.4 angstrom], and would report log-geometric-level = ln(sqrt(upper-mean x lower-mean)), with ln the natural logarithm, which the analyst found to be -0.024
